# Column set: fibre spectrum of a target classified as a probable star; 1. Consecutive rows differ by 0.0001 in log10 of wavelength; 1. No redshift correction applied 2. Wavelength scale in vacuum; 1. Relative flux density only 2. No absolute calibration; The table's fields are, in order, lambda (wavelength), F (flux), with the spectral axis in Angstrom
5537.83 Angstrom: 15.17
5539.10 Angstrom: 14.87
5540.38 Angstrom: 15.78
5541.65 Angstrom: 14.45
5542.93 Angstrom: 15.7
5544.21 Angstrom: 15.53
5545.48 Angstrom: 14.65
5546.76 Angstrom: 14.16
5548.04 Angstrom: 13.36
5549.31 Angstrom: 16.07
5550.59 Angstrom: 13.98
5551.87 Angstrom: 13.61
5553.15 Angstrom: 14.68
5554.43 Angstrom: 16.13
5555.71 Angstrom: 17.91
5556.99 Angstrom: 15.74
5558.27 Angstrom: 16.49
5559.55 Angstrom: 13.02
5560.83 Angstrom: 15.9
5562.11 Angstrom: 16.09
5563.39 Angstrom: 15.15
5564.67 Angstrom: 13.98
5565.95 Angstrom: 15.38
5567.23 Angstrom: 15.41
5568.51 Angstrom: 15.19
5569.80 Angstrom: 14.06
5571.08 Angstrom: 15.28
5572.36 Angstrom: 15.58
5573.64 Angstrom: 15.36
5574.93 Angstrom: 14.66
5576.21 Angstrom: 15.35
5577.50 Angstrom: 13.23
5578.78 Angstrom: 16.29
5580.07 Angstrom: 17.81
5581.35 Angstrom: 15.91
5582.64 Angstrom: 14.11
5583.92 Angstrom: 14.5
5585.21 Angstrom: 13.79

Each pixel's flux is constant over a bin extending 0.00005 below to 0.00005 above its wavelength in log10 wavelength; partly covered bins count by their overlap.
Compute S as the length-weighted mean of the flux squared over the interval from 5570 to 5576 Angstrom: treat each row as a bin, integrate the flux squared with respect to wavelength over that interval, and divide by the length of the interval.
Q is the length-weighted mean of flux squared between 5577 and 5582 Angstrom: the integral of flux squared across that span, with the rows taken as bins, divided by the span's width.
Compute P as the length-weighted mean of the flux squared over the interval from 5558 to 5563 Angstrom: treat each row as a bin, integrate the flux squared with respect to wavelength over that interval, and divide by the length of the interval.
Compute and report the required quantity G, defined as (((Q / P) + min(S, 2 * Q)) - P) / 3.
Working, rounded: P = 235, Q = 255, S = 230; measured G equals -1.5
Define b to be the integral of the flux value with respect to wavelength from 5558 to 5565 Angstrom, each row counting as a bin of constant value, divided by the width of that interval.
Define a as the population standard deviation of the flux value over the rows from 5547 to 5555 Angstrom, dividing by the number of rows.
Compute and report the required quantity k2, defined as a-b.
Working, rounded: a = 1.1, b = 15.1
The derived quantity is -14.0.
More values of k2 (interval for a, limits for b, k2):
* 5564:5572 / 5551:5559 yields -15.1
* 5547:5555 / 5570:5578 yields -13.8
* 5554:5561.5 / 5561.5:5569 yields -13.8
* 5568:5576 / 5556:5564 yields -15.0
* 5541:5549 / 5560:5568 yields -14.5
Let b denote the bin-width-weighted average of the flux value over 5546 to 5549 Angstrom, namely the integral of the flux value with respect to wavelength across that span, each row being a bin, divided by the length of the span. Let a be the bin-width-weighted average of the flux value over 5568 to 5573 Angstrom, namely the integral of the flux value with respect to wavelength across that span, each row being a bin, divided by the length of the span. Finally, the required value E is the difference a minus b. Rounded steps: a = 15.0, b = 14.06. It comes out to 1.0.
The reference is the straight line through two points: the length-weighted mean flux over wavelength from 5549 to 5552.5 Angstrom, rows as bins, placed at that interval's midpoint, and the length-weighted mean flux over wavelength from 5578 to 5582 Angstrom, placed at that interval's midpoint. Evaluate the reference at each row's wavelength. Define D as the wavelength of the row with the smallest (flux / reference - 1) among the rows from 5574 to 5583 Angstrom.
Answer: 5577.50 Angstrom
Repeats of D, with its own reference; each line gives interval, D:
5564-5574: 5569.80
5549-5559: 5551.87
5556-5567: 5559.55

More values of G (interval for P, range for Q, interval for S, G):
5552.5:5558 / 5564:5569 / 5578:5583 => -0.3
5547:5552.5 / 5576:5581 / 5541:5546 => 8.5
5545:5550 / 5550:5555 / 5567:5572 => 4.4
